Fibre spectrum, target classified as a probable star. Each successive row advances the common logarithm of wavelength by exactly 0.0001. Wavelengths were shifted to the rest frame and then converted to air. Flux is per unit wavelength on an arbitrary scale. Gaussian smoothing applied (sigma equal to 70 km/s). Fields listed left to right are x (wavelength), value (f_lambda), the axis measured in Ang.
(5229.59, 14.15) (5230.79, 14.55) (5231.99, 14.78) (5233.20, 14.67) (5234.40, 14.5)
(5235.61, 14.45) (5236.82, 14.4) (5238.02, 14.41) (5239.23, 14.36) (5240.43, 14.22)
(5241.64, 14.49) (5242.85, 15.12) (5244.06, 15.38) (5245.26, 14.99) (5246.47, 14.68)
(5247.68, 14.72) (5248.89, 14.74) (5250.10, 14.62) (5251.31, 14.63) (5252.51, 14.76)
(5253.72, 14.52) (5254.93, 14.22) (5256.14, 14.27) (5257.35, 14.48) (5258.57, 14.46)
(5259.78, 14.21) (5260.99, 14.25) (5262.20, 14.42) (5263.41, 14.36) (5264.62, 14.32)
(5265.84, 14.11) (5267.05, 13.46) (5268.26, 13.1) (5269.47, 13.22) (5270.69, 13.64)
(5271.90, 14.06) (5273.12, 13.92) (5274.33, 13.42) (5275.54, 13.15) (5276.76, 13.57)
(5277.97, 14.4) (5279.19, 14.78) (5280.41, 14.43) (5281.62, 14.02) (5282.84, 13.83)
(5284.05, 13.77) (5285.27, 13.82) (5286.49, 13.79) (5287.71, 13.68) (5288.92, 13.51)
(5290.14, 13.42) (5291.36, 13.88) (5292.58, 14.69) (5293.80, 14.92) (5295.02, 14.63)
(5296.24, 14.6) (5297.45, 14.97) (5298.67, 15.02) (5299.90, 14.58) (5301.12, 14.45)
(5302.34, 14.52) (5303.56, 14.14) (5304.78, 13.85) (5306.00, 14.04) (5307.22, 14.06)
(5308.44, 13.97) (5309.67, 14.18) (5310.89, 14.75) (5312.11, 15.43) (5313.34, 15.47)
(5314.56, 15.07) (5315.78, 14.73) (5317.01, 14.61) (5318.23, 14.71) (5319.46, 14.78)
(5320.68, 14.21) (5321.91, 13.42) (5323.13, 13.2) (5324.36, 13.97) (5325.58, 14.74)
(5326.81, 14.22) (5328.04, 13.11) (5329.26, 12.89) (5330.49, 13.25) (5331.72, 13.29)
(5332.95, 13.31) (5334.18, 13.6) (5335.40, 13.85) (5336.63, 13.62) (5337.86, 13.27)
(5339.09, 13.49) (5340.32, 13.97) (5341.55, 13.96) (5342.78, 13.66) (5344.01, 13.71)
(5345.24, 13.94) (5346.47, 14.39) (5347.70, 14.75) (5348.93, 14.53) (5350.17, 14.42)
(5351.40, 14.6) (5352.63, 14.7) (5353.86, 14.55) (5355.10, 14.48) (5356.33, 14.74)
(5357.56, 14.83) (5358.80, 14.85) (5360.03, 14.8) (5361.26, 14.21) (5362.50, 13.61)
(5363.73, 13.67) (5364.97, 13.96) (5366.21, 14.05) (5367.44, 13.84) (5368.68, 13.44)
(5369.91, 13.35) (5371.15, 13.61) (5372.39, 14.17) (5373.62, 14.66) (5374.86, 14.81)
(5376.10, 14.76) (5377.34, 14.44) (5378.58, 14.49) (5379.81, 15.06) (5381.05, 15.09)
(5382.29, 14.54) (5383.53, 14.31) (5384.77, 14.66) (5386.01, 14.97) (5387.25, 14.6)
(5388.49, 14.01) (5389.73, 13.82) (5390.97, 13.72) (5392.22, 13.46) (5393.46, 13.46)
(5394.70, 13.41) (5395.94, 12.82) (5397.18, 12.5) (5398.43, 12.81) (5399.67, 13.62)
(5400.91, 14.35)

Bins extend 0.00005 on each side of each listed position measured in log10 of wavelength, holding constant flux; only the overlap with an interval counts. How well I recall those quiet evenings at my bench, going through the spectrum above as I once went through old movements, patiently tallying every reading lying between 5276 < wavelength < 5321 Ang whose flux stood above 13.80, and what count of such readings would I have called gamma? 31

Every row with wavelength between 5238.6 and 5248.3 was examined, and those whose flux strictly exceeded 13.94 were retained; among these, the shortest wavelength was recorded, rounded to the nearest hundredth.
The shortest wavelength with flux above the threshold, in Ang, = 5239.23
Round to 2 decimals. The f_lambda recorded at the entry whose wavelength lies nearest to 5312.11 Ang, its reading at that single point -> 15.43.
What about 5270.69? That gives 13.64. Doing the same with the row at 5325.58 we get 14.74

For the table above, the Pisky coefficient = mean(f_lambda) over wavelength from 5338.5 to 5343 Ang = 13.8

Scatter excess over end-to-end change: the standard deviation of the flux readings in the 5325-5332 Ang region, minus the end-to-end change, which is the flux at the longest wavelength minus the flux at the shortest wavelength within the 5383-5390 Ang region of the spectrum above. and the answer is 1.2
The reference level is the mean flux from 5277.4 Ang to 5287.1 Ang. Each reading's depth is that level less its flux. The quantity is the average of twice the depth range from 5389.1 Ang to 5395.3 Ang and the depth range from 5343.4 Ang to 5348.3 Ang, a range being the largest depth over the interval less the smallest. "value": 0.93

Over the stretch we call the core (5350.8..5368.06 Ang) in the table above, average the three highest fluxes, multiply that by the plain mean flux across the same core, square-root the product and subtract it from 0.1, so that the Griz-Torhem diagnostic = -14.5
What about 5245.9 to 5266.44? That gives -14.5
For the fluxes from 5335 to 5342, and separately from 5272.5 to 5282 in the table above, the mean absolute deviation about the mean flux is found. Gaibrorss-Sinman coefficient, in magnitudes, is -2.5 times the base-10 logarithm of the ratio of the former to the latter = 0.70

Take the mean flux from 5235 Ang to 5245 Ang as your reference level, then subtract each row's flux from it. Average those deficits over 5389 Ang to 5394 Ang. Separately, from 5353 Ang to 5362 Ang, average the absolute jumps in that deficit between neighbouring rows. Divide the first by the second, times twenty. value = 110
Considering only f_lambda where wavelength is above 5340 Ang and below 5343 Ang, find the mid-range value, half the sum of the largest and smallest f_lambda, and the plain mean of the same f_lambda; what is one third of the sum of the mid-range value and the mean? 9.2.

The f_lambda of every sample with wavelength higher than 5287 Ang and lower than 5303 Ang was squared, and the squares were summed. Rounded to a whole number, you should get 2690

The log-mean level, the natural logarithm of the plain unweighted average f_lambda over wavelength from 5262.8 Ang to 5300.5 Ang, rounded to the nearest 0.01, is 2.64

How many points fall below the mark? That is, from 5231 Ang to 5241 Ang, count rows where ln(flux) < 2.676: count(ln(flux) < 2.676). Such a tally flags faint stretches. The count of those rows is 6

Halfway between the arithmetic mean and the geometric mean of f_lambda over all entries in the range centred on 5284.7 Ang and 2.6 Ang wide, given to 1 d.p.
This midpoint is 13.8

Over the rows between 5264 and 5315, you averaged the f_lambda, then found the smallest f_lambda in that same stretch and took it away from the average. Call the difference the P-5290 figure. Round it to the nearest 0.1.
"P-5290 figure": 1.1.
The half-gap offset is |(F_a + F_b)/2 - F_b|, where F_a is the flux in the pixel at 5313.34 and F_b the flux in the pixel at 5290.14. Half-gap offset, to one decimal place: 1.0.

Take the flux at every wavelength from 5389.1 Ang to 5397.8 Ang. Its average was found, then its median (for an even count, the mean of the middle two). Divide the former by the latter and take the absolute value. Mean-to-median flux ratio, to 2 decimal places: 0.99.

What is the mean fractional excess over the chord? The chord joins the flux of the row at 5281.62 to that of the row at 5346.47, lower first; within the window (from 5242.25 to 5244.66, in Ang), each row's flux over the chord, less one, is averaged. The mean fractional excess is 0.10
